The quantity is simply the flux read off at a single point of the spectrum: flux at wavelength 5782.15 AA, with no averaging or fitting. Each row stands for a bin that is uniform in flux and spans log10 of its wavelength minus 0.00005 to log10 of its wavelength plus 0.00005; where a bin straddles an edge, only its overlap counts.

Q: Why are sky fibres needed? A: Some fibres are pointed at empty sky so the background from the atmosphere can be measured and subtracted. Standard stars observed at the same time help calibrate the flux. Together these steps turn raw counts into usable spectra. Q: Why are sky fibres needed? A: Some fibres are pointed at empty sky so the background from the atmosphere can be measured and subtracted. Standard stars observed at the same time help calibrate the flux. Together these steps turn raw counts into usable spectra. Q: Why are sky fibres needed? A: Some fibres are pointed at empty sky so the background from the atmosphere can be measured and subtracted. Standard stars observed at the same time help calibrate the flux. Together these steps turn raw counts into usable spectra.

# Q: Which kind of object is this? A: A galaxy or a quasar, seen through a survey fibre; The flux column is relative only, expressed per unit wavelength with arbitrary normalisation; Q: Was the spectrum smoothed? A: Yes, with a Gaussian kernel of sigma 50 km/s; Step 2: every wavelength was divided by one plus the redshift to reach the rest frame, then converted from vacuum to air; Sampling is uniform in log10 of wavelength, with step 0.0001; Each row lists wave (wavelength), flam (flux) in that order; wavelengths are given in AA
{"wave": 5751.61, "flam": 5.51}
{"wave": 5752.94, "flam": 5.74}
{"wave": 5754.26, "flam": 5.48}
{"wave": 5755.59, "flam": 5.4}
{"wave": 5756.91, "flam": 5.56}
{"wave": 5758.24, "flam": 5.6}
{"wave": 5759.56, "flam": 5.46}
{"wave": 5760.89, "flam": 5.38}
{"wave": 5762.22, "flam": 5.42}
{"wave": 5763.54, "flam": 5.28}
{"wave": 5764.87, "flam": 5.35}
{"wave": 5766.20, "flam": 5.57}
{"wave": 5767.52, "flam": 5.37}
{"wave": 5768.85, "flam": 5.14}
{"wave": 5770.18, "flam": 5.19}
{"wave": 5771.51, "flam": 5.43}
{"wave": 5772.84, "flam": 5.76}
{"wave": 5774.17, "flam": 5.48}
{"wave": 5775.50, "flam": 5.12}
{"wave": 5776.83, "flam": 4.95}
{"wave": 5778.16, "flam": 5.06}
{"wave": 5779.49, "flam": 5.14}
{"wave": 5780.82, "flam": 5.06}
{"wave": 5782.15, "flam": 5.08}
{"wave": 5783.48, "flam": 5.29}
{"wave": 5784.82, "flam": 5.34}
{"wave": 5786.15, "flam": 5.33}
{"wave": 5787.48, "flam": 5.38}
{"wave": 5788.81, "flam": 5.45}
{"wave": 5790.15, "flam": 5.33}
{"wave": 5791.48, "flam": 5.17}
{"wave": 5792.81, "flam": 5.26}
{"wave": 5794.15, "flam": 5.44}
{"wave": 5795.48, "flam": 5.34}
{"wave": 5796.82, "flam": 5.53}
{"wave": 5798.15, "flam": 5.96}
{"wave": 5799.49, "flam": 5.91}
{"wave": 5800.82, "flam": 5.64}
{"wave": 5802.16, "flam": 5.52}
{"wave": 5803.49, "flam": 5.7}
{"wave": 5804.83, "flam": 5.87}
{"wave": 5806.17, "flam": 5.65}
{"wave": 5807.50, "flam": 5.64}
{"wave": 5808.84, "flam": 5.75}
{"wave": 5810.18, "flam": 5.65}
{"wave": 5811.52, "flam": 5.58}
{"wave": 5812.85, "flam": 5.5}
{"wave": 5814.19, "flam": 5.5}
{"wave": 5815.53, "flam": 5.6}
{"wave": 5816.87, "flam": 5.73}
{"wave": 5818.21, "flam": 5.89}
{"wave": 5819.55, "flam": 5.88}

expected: 5.08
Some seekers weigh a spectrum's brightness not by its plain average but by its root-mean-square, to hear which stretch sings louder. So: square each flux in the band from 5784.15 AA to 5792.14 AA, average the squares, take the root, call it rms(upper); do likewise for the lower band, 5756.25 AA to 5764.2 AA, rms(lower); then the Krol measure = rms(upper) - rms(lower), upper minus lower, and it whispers -0.12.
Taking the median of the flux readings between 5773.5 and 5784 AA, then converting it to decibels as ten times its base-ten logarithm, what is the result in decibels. 7.08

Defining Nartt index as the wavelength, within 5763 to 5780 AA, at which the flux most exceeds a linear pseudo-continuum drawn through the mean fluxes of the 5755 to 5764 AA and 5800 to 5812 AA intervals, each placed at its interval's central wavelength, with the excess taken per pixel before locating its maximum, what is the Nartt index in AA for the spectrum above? 5772.84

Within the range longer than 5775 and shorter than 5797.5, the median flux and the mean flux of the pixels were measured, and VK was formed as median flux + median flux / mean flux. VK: 6.30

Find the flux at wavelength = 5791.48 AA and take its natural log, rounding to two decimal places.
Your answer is 1.64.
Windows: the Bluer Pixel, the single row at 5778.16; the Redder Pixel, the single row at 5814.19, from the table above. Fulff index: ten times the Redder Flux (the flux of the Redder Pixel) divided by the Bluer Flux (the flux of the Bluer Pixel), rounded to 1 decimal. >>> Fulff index 10.9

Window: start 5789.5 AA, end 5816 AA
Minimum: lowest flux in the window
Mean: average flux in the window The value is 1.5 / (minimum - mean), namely -3.7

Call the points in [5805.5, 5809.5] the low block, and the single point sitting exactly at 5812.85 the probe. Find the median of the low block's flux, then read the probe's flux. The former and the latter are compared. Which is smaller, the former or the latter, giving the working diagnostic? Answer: 5.50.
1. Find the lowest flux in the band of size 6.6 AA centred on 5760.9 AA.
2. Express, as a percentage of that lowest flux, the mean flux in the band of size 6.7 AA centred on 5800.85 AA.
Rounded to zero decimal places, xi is 109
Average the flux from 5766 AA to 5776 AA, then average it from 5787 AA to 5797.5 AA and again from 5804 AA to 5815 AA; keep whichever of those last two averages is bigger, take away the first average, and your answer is 0.26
